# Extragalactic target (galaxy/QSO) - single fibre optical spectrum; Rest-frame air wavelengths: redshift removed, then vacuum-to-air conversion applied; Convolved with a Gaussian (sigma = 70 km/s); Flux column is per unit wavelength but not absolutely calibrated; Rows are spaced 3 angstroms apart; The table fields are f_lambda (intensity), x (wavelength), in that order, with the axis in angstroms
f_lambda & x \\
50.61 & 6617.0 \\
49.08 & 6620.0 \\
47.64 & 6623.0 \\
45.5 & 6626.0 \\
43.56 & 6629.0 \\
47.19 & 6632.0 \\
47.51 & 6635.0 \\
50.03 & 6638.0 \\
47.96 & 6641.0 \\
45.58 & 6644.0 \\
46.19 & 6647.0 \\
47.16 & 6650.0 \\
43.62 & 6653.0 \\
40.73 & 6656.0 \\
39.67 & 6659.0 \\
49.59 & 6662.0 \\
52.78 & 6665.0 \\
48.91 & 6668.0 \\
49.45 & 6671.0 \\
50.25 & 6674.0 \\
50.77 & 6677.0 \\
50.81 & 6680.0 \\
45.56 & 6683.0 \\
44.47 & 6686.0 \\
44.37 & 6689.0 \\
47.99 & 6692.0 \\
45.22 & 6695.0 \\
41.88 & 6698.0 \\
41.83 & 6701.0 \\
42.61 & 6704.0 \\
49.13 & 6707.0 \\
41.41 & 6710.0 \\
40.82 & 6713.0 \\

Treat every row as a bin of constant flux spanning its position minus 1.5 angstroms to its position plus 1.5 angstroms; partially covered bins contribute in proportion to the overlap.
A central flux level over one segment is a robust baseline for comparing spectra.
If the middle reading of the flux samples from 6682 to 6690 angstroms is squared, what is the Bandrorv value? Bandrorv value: 1978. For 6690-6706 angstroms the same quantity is 1816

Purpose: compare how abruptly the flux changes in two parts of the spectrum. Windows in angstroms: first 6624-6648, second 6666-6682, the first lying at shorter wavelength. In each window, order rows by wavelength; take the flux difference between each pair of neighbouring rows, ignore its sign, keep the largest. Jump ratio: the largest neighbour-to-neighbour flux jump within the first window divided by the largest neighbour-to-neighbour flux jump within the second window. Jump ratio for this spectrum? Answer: 4.5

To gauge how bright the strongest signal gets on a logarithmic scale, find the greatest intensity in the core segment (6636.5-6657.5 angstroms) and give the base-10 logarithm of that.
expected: 1.70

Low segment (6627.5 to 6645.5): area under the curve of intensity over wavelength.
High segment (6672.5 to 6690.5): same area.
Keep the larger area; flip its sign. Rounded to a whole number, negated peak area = -859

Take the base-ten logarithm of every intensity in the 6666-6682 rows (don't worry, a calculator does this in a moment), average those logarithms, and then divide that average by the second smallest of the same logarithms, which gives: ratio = 1.003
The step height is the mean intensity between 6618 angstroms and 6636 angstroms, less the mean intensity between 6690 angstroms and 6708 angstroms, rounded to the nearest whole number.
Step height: 2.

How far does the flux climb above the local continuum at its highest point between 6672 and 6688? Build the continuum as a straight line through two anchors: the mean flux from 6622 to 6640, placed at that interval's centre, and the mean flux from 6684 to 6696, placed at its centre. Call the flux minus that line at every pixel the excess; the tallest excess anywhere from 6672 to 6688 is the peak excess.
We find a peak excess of 5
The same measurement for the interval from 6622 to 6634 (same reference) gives 1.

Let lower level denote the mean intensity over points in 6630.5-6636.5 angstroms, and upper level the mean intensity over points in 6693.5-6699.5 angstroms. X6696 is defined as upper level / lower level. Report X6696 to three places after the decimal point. 0.920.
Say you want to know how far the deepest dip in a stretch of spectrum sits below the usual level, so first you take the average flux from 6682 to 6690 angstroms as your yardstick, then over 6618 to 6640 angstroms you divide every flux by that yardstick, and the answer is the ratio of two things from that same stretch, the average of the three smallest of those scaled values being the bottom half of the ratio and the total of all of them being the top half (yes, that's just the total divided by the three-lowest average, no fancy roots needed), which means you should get 7.28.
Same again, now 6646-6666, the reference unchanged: 7.73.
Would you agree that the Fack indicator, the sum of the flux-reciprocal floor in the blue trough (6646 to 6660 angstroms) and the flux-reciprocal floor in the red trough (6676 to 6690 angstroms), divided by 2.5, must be 0.0164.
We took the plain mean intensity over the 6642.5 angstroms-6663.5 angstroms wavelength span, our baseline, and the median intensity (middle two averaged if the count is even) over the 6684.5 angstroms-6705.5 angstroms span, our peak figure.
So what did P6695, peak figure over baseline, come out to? 0.99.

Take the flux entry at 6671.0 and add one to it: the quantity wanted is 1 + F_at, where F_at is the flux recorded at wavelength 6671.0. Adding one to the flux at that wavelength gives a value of 50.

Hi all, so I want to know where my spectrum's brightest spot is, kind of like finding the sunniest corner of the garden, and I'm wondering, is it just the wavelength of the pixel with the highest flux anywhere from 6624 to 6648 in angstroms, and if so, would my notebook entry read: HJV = 6638.0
